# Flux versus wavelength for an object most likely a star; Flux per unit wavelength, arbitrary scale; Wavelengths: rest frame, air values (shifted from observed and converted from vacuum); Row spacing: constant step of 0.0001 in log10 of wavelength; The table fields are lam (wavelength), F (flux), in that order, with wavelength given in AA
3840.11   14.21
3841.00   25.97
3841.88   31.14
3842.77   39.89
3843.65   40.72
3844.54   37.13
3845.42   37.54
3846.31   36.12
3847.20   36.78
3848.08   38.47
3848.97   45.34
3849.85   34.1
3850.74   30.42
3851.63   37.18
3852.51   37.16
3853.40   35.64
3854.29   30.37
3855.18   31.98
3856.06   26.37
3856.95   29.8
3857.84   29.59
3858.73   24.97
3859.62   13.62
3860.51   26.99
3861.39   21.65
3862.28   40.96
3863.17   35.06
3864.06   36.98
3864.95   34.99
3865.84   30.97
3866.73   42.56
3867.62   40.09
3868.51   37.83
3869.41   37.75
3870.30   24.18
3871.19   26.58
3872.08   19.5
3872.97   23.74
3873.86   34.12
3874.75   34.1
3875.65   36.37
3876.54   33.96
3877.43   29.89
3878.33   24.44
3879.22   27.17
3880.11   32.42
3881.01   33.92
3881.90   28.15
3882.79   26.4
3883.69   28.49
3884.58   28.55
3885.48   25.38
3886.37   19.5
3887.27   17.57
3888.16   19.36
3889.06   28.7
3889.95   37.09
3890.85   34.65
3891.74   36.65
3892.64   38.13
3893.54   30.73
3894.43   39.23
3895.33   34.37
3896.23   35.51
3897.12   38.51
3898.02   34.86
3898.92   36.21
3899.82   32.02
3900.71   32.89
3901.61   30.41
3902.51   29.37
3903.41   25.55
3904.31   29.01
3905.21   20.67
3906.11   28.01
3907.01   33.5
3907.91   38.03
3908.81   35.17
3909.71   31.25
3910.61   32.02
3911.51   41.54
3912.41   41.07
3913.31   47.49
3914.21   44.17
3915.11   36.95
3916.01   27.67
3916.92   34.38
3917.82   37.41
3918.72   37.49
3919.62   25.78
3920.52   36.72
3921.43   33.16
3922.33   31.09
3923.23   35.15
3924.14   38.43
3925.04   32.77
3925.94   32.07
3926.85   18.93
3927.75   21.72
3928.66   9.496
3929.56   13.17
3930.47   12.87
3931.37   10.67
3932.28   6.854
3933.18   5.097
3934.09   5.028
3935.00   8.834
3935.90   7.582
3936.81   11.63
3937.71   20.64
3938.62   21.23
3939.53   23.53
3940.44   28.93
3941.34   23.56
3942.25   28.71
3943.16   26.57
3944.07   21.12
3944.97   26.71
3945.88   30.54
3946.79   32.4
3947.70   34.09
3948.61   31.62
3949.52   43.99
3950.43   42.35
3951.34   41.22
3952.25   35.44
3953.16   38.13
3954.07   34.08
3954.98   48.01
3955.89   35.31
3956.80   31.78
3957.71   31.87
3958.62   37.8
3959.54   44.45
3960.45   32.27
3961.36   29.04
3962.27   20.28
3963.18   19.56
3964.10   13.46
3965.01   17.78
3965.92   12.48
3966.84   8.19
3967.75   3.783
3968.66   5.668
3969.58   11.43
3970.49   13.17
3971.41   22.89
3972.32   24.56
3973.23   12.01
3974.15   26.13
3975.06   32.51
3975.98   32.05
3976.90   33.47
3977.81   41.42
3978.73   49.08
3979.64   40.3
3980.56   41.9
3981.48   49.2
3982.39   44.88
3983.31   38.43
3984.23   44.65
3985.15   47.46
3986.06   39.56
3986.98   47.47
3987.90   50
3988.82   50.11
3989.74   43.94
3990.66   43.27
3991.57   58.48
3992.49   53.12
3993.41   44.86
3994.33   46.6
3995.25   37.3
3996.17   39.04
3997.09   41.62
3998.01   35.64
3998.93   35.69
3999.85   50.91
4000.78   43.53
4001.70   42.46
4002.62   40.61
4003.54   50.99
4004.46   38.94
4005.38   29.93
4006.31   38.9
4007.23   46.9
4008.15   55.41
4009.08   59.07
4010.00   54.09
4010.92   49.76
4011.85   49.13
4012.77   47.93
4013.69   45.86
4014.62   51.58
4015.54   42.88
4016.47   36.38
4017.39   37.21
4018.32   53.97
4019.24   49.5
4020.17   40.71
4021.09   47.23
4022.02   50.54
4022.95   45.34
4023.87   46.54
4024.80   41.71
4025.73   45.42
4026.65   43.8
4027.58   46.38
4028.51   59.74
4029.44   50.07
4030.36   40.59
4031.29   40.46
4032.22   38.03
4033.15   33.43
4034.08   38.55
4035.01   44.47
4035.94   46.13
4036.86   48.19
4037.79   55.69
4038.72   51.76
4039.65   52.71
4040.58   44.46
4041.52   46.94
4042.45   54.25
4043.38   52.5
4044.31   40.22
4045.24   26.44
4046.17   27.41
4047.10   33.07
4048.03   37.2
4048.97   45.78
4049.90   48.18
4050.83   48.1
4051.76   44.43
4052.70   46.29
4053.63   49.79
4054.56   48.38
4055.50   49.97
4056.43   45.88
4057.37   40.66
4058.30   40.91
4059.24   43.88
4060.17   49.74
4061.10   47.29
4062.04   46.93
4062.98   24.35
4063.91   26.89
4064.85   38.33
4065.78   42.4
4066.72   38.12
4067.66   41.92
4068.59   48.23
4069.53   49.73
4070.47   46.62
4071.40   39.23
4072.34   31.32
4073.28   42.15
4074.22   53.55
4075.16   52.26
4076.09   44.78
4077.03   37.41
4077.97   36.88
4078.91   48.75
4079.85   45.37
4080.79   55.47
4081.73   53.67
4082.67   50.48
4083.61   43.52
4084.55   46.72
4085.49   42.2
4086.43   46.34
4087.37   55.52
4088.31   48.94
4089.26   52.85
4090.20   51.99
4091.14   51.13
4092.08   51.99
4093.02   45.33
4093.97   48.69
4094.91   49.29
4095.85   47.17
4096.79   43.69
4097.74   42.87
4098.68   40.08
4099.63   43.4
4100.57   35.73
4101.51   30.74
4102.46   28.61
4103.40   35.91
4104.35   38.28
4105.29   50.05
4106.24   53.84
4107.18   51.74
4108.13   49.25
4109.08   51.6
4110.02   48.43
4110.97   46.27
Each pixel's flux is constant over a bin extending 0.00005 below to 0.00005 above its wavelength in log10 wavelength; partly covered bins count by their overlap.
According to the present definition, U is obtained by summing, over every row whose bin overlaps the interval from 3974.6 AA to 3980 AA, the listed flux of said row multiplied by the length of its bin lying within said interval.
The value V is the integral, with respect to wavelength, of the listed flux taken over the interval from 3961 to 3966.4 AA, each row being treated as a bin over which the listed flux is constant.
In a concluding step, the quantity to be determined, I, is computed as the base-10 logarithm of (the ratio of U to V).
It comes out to 0.31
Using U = 206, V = 100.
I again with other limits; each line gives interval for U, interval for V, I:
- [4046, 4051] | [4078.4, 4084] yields -0.14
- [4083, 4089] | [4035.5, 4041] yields 0.02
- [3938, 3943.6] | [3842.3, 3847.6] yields -0.15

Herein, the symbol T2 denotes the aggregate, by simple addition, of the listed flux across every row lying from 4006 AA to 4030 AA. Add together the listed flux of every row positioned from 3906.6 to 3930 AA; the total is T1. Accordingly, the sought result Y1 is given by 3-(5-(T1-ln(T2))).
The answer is 838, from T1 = 847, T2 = 1236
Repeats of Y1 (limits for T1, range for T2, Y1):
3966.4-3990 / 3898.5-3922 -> 845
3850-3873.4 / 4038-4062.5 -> 798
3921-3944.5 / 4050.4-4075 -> 520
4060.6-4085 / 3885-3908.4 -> 1124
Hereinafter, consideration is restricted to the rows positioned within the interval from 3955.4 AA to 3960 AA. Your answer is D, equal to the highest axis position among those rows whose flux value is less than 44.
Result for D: 3958.62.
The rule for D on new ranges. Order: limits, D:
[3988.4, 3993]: 3990.66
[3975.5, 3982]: 3980.56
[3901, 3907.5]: 3907.01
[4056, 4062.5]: 4059.24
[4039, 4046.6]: 4046.17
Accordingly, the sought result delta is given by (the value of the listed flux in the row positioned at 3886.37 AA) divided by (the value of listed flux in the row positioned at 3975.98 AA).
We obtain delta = 0.61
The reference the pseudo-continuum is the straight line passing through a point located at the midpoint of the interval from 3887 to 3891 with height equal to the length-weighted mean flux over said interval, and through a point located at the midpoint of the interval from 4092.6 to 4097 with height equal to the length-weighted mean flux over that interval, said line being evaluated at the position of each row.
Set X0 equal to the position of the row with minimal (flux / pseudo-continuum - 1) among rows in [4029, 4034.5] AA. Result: 4033.15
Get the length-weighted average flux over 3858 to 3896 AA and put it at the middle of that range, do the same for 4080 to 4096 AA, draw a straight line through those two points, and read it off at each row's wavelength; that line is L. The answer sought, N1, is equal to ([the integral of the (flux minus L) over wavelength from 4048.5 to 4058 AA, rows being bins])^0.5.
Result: 2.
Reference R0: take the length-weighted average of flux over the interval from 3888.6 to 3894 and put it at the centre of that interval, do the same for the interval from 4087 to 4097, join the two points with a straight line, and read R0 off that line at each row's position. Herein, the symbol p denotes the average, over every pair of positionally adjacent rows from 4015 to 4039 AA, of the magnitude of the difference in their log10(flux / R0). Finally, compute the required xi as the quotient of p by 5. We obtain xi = 0.0101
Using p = 0.050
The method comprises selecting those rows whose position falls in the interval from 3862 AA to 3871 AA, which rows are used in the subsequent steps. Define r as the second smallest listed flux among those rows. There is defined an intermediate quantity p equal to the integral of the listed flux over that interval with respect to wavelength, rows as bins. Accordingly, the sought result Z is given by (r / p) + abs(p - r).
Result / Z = 291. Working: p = 322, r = 30.97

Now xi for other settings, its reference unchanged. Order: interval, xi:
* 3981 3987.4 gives 0.0119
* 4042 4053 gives 0.0114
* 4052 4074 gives 0.0116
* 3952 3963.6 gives 0.0152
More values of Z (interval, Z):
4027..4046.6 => 849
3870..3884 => 383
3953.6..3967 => 365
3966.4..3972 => 57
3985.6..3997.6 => 510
